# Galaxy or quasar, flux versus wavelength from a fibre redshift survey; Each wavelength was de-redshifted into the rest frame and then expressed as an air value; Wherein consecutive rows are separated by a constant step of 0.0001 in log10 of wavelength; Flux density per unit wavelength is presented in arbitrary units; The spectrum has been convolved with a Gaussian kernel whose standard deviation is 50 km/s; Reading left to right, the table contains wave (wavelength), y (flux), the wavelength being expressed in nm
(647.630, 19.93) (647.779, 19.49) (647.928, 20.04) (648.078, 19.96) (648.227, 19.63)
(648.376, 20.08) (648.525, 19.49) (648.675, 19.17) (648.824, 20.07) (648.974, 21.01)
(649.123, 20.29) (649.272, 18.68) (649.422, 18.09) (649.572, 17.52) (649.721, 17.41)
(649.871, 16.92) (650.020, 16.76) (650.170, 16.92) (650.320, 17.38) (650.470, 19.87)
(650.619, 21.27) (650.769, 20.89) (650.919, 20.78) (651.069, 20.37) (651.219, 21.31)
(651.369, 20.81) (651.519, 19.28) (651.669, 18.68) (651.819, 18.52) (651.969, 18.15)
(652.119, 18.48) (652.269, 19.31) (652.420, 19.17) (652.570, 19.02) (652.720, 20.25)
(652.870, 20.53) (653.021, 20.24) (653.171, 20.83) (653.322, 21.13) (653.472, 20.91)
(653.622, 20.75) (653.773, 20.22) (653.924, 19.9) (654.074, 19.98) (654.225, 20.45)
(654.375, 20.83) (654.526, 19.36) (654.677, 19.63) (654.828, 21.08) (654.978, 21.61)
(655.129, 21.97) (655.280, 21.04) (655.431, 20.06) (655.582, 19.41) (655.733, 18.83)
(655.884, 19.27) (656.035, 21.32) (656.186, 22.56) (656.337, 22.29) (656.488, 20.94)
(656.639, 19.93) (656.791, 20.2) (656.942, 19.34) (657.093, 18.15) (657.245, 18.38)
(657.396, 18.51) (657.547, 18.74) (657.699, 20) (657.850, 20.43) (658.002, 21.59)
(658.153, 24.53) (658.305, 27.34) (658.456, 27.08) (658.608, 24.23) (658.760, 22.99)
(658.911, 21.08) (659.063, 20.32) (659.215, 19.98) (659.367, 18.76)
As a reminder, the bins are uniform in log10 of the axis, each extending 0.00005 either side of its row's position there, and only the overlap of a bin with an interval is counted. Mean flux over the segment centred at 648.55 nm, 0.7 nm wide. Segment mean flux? 19.7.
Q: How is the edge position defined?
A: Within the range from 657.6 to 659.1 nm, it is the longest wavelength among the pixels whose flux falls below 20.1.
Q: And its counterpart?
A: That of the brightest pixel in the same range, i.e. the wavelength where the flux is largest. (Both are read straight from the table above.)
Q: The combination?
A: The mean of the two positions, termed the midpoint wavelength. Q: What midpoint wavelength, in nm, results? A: 658.00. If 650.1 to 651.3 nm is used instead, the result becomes 650.84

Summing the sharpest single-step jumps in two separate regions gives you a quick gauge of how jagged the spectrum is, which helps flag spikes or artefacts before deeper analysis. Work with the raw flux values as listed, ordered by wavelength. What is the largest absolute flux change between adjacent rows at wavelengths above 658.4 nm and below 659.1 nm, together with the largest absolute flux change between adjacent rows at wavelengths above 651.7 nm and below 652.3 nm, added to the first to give 3.7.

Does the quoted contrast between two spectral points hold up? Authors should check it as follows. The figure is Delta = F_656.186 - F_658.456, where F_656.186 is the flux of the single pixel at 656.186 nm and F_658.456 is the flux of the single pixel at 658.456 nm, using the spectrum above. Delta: -4.5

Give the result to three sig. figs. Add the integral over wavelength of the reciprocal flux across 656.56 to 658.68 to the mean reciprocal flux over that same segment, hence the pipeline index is 0.149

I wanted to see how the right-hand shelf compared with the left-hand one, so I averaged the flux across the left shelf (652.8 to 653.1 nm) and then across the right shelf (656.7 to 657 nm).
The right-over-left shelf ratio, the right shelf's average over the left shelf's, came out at 0.97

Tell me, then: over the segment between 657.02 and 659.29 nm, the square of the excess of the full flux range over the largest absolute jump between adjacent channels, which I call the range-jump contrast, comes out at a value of 39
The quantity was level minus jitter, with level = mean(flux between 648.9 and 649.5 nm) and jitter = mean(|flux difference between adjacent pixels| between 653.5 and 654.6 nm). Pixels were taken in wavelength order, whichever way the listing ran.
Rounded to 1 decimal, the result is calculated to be 19.0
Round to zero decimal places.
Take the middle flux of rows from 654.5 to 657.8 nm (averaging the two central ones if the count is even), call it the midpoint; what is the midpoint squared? 399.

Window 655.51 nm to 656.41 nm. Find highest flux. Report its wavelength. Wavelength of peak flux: 656.186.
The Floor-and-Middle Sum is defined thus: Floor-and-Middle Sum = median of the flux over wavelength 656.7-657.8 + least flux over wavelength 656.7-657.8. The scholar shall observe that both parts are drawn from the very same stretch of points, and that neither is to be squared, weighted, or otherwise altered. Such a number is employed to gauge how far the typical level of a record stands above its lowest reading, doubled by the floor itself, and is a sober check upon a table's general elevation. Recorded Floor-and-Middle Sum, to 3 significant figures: 36.9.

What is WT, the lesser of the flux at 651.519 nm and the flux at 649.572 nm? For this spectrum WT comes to 17.5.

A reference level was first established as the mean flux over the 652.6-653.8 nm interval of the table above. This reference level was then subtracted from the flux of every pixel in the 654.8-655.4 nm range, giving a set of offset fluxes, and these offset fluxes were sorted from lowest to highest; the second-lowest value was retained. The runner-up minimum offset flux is 0.5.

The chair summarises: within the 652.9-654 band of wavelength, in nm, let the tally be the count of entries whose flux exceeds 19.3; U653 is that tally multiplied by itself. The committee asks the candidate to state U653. 49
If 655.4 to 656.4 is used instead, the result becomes 25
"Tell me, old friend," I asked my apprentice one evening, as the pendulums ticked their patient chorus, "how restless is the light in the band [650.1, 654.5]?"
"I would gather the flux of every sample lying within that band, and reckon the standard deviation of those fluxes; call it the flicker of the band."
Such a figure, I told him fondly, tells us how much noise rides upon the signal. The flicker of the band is 1.2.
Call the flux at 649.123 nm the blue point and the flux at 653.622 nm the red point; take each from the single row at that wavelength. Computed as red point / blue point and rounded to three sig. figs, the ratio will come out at 1.02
